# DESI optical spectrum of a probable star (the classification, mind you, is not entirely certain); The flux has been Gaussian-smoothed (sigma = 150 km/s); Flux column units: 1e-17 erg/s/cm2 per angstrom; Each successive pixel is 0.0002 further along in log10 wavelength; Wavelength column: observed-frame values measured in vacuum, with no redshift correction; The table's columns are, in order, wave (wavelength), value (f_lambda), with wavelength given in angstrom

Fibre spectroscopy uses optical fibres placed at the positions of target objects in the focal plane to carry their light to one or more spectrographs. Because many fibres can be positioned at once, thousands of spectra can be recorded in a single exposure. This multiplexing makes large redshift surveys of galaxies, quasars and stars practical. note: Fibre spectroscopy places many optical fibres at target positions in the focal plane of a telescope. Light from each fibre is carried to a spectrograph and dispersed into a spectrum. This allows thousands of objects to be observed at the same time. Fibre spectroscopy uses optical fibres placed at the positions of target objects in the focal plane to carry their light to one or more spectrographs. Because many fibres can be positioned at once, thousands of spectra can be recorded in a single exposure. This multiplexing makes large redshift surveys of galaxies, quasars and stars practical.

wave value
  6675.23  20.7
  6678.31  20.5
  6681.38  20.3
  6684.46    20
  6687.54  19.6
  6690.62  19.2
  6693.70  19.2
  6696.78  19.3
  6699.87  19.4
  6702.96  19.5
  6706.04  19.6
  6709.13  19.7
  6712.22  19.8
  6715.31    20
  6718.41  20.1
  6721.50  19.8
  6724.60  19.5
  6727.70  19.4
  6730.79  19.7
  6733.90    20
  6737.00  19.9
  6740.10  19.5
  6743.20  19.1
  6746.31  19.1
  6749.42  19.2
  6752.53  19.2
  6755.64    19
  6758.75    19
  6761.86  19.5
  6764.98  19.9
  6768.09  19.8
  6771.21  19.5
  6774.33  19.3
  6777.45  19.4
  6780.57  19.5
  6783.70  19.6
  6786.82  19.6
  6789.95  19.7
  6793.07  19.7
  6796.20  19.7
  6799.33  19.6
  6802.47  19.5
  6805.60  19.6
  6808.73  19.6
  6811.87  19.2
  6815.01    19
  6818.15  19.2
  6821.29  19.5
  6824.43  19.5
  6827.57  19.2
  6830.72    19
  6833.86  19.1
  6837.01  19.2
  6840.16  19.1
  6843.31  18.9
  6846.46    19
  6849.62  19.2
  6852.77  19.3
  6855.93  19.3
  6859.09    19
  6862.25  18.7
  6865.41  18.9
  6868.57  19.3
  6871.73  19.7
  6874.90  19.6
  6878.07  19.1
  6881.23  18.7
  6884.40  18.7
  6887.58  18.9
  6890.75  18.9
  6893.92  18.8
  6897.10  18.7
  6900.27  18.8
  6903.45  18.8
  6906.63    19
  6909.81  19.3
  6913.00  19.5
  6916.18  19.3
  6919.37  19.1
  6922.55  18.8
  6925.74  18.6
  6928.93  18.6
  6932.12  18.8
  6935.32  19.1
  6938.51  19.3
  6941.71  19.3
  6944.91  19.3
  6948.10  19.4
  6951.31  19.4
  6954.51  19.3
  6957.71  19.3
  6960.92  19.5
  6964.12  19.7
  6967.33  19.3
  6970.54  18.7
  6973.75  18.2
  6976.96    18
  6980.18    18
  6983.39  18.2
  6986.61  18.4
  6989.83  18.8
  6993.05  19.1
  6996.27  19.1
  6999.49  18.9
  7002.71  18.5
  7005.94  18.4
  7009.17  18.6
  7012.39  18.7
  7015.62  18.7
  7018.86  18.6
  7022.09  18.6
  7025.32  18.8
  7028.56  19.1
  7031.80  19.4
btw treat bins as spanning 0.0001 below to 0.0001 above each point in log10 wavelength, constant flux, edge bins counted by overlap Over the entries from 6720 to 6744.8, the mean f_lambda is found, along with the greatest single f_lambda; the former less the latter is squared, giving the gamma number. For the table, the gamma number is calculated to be 0.15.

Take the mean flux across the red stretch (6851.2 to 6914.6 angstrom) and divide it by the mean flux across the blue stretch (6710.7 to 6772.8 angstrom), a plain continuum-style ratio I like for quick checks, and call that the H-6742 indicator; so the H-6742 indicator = 0.974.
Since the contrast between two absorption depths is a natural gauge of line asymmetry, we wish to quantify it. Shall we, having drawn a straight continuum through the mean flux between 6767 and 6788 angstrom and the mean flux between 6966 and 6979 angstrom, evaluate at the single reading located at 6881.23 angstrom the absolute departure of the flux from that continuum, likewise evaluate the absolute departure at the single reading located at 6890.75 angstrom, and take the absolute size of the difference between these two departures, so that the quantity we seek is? 0.25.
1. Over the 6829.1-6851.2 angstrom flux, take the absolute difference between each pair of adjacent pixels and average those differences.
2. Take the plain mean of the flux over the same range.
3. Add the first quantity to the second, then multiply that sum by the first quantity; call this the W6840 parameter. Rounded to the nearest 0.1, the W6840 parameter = 2.6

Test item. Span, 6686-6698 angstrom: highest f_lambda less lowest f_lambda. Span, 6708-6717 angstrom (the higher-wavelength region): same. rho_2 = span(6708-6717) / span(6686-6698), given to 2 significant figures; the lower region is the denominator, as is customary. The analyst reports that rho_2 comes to 0.75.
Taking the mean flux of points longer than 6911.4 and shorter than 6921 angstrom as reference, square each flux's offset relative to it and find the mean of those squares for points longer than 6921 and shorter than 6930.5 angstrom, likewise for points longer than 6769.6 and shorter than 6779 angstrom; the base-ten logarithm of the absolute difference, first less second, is -0.41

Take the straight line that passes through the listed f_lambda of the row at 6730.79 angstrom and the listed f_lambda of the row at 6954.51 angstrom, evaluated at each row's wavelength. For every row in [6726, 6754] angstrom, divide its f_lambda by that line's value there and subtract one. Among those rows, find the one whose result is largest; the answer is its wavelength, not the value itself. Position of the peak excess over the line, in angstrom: 6733.90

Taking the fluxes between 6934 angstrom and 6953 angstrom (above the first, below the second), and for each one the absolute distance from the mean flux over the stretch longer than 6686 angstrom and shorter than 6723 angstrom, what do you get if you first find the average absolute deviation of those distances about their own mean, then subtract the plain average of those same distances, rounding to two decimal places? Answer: -0.23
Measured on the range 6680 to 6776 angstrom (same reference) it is -0.14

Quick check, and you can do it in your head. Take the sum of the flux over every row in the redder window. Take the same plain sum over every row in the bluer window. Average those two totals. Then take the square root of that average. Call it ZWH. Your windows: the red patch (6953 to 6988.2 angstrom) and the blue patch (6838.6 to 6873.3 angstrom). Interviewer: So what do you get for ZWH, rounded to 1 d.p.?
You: 14.4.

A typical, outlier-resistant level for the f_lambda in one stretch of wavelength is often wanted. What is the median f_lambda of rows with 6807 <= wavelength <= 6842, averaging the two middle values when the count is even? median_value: 19.2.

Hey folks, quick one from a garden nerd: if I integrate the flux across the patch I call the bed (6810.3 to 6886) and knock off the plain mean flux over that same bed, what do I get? 1430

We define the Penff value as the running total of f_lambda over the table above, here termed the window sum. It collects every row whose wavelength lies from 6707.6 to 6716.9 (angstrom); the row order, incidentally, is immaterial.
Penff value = 59.5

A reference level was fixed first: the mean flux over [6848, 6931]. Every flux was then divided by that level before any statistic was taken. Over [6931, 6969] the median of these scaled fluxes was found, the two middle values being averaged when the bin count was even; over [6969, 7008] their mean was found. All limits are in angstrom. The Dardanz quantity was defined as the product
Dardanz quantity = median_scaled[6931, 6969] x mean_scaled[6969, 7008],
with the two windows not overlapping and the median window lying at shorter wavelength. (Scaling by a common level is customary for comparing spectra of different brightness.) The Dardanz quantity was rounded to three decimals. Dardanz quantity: 0.988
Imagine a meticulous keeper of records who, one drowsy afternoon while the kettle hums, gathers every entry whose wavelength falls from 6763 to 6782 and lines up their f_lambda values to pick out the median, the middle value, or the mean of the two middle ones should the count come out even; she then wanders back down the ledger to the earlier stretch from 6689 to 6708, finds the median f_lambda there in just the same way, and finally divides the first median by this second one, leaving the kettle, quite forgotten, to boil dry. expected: 1.01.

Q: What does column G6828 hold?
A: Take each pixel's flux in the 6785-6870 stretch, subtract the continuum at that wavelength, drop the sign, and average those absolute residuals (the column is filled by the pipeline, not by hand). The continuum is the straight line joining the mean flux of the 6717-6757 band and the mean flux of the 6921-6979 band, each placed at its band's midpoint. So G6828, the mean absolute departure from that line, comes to 0.22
